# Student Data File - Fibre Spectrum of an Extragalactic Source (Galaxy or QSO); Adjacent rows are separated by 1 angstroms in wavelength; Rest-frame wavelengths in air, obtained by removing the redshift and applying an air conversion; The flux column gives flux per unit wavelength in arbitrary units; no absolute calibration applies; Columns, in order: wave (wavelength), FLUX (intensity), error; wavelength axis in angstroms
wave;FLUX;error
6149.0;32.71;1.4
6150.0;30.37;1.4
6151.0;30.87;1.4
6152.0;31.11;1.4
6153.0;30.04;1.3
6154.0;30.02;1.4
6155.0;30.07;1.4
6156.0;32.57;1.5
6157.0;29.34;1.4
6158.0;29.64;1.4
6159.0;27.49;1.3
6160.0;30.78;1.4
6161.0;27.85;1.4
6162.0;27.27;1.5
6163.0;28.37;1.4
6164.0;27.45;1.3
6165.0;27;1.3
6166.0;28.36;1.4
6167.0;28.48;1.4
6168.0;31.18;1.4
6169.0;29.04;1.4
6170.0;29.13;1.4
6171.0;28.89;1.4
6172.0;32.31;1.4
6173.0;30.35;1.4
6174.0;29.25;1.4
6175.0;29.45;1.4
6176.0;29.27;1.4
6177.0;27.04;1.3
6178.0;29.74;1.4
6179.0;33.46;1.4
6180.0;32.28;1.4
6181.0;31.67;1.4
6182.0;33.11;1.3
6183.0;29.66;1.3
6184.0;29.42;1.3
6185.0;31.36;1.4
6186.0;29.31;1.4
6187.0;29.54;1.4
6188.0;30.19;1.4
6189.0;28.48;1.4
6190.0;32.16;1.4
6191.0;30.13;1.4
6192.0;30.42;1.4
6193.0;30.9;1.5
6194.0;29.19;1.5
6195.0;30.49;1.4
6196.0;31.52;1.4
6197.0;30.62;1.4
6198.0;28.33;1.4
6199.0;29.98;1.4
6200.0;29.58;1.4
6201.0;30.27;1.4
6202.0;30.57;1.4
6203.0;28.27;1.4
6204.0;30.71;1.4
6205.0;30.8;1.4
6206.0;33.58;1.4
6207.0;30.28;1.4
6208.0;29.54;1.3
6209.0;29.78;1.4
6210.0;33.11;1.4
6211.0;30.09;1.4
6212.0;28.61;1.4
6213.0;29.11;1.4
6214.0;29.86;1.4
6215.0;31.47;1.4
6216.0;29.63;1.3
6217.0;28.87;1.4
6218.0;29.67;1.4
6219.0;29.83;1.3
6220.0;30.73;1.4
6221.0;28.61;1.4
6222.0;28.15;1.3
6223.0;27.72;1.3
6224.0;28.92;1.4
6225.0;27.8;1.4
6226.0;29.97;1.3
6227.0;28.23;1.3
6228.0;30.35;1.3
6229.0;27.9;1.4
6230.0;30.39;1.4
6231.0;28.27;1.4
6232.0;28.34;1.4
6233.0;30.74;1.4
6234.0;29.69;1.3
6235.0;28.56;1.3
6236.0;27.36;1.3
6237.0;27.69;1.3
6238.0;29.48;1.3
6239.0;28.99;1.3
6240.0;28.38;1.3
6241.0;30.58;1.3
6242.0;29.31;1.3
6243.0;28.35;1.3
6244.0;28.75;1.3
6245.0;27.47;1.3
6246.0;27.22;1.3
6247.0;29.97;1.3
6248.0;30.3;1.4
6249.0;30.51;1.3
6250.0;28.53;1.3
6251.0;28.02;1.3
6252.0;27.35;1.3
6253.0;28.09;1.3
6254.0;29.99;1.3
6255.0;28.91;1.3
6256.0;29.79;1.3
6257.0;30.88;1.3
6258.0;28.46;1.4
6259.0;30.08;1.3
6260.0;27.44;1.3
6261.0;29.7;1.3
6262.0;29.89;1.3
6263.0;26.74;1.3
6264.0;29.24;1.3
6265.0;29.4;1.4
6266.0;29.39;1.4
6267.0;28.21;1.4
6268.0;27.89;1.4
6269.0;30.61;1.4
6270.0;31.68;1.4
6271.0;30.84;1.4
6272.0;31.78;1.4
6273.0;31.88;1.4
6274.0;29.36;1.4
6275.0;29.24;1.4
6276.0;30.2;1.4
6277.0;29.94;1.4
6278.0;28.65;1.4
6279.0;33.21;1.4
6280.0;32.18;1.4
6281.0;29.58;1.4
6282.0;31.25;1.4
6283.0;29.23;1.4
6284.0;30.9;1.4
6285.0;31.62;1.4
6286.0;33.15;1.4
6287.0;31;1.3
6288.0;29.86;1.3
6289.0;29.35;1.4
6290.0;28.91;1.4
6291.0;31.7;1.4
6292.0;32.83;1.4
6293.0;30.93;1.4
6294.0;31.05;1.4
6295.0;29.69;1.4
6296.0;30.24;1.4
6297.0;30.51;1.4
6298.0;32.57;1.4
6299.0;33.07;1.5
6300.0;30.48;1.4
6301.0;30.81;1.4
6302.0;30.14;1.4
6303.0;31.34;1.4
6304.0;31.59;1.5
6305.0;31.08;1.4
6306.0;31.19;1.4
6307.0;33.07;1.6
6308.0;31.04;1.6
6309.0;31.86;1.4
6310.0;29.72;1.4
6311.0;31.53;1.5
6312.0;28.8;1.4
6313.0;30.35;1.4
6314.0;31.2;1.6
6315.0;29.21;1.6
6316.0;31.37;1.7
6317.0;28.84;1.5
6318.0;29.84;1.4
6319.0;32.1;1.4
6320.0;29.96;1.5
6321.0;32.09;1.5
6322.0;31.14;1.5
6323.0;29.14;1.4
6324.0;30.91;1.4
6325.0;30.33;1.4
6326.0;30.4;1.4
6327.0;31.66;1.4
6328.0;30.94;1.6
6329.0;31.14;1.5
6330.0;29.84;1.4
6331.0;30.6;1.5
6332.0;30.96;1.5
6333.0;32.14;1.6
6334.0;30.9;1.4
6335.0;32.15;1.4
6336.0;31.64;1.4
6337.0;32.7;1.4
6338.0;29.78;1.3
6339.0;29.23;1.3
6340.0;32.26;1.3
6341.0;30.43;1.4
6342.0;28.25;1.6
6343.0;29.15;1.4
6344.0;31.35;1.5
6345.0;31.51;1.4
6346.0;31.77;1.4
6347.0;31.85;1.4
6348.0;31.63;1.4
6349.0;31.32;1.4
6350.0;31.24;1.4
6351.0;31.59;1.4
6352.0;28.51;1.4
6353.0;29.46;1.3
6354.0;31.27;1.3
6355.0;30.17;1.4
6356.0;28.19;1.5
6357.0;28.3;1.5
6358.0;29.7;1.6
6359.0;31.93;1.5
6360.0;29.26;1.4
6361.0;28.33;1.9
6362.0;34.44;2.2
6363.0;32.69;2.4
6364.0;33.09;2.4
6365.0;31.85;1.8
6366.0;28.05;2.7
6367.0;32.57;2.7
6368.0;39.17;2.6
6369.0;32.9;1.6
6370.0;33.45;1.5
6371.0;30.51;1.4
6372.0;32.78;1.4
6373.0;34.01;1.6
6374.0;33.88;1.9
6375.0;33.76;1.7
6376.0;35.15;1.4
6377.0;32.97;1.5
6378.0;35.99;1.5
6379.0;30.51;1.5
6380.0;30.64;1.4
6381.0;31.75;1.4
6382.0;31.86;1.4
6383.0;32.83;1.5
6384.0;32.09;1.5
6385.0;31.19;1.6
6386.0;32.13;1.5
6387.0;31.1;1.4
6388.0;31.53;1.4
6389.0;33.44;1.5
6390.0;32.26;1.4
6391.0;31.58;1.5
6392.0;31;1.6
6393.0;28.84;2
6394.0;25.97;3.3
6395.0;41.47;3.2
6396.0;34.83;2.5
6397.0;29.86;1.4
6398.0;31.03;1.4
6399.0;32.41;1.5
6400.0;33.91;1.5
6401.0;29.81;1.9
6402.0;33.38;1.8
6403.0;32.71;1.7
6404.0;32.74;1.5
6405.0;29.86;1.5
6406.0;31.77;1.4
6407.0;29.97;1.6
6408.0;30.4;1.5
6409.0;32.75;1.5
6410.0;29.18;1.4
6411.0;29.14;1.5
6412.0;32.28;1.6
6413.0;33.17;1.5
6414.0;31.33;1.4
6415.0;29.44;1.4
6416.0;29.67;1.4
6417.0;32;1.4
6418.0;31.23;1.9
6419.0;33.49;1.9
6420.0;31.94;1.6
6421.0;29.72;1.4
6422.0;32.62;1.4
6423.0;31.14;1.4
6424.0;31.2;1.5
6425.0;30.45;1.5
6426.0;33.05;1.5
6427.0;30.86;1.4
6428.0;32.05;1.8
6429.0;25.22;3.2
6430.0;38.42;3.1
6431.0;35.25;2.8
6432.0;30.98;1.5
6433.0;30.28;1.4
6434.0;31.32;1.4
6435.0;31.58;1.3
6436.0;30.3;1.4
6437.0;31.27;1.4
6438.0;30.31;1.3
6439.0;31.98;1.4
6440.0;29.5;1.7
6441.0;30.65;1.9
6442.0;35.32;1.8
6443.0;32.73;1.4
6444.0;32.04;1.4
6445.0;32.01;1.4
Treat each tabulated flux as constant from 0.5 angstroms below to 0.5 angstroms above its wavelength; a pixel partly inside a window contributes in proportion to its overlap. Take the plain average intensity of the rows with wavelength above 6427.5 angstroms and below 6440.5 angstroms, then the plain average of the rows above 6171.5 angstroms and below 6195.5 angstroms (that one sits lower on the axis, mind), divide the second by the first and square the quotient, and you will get 0.94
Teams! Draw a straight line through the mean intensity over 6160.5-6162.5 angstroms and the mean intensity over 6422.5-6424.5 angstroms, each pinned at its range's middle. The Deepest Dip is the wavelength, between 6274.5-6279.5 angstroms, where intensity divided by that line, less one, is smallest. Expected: 6278.0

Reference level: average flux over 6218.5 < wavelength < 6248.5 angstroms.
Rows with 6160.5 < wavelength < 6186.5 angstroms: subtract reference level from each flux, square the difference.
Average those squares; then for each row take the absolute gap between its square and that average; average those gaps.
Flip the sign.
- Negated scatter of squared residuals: -4.1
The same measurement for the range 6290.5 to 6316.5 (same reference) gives -3.7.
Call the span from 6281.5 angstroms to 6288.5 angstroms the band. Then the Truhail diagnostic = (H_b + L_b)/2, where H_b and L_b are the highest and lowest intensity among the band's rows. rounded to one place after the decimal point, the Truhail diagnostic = 31.2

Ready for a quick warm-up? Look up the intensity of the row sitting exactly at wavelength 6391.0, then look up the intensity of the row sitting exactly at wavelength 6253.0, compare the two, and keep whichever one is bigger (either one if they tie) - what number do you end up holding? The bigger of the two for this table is 31.6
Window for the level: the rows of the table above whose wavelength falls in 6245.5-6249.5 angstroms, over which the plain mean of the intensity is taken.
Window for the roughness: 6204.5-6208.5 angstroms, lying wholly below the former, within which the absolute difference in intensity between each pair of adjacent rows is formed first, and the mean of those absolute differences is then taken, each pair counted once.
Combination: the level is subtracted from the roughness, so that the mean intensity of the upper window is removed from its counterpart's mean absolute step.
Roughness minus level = -27.2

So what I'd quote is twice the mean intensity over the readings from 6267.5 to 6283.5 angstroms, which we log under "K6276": 60.9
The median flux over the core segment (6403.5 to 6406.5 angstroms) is 31.8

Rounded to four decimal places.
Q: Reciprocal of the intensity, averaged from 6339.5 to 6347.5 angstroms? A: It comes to 0.0325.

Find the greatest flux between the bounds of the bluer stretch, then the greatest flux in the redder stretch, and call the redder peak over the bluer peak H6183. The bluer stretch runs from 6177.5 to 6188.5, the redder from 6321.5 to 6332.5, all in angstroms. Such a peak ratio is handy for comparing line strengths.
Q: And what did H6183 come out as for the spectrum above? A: 0.95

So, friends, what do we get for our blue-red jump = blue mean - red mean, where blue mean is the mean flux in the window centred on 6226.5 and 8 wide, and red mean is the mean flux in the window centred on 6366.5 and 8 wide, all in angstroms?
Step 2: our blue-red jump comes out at -4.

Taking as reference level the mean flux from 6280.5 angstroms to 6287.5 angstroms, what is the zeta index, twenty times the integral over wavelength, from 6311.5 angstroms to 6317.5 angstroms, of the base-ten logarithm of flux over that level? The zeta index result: -1.7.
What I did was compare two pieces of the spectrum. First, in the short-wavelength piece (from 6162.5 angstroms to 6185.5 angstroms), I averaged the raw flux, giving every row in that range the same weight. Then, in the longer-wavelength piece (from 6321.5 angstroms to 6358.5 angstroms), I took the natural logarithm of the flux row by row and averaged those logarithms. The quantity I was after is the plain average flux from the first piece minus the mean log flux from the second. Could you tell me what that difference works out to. 26.42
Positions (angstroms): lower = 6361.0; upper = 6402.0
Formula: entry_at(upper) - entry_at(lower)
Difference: 5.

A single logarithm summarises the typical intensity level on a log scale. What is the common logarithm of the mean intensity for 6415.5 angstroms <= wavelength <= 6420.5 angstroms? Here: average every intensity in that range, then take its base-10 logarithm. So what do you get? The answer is 1.50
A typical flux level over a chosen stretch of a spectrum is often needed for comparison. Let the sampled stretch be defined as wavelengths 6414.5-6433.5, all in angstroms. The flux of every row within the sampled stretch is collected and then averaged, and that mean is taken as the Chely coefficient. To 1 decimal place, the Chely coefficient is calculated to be 31.5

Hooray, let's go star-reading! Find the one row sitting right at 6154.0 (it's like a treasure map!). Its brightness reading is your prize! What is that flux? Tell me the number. 30.02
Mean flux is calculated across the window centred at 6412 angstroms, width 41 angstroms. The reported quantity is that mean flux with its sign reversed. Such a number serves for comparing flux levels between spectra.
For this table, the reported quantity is -31.6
